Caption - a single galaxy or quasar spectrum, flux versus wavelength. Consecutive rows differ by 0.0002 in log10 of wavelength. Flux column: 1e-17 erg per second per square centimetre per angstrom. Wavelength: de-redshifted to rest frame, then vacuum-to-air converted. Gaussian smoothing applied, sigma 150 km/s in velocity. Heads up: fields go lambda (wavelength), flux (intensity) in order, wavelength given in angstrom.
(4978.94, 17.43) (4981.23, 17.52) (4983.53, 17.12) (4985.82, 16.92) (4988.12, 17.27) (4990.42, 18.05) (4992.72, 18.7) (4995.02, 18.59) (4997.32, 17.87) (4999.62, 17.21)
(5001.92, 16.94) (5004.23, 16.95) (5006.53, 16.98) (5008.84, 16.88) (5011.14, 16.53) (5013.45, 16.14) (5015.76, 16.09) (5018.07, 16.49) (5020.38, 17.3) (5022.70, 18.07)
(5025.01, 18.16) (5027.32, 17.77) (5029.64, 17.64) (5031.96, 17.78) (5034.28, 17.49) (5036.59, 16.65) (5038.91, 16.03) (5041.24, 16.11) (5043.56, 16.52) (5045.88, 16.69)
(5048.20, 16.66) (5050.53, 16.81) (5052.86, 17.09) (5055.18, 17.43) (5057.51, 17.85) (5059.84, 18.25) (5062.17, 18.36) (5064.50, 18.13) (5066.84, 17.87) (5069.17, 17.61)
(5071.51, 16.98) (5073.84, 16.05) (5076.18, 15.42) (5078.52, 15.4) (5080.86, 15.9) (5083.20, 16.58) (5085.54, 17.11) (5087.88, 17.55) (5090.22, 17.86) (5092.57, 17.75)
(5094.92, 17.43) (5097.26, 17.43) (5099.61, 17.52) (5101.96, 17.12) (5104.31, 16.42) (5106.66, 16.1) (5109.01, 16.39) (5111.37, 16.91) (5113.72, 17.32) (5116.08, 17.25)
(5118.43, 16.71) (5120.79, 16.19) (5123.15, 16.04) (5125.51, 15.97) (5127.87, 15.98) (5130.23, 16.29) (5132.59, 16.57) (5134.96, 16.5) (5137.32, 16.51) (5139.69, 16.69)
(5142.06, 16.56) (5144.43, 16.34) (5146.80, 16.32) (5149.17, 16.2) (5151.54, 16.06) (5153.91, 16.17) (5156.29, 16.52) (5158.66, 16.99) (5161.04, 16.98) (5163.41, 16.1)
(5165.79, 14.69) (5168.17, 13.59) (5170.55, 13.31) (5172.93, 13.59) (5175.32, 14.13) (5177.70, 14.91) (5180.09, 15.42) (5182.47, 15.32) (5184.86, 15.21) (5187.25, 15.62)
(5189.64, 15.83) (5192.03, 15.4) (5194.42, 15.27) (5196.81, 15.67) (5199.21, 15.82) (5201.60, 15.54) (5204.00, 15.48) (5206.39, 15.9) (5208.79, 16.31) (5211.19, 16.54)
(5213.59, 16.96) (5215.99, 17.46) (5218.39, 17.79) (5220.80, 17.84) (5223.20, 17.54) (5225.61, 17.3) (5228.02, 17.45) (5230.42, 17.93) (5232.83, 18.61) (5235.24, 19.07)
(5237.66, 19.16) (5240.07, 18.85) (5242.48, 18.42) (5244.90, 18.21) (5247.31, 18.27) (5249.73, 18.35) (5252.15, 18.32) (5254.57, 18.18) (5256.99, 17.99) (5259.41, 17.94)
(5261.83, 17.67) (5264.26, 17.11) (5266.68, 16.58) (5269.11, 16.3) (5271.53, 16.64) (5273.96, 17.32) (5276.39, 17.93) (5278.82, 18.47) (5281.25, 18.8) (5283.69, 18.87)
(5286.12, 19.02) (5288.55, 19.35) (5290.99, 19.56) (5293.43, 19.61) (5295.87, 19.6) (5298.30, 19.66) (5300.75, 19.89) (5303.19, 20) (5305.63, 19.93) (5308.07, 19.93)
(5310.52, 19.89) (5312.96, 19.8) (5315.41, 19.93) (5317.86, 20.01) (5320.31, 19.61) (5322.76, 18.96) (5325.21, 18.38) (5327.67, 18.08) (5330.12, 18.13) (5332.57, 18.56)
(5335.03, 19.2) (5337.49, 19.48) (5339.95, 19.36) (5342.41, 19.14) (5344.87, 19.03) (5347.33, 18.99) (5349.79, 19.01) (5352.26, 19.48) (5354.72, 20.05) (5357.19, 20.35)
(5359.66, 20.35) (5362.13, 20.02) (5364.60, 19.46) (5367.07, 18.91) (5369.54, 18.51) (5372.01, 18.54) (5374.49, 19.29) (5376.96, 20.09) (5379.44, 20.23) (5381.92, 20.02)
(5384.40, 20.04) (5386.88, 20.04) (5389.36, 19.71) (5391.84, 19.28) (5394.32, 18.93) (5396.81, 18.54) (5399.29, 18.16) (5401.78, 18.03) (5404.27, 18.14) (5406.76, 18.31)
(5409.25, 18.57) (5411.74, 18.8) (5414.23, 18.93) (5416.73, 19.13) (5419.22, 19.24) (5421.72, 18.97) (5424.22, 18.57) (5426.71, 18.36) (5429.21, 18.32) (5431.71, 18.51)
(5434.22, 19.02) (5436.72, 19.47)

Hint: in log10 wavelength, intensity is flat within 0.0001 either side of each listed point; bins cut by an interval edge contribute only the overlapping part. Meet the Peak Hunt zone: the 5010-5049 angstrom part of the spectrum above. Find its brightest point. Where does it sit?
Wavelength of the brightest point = 5025.01 angstrom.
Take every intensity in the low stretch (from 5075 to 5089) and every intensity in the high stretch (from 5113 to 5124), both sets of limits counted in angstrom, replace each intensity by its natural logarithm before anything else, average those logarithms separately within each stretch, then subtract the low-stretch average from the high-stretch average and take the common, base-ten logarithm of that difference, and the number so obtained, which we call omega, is -1.63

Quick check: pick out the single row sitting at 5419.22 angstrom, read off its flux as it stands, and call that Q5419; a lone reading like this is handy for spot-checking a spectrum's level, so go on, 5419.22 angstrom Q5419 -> 19.24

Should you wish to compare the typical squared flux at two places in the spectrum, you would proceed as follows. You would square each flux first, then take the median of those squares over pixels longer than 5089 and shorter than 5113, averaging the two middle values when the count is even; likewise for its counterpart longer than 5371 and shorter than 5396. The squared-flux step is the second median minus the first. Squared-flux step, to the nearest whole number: 96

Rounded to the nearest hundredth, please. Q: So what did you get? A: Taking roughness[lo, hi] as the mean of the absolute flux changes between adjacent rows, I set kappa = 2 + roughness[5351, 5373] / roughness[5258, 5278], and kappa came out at 2.73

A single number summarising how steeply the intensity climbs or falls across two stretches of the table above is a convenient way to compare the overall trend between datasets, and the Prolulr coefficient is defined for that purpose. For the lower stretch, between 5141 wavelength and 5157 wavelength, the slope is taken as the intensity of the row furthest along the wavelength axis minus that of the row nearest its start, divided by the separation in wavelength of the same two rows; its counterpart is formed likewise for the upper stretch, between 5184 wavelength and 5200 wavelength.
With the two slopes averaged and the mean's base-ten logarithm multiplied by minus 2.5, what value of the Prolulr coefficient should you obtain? 4.3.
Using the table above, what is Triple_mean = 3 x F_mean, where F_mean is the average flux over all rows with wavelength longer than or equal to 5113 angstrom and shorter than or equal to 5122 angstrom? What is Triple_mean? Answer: 51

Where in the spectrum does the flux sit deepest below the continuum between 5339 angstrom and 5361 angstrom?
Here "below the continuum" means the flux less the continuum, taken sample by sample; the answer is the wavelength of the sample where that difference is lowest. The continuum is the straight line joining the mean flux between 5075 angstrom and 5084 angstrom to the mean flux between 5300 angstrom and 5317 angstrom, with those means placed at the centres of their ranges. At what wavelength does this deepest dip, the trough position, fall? 5349.79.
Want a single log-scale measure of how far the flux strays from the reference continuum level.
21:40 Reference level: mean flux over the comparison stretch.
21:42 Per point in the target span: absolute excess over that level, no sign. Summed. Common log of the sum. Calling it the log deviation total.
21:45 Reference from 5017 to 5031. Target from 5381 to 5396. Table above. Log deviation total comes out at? 1.1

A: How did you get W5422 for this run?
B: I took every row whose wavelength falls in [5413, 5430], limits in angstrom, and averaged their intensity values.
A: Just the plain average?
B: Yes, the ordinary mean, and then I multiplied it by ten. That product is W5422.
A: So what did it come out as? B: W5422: 188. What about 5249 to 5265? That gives 179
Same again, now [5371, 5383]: 196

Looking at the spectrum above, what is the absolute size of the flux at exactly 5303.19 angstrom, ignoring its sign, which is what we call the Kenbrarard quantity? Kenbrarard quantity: 20.0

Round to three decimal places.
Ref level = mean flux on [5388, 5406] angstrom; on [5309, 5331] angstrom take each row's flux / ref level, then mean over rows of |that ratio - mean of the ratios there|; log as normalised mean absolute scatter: 0.039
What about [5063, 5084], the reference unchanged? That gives 0.047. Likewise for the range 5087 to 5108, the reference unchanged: 0.025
